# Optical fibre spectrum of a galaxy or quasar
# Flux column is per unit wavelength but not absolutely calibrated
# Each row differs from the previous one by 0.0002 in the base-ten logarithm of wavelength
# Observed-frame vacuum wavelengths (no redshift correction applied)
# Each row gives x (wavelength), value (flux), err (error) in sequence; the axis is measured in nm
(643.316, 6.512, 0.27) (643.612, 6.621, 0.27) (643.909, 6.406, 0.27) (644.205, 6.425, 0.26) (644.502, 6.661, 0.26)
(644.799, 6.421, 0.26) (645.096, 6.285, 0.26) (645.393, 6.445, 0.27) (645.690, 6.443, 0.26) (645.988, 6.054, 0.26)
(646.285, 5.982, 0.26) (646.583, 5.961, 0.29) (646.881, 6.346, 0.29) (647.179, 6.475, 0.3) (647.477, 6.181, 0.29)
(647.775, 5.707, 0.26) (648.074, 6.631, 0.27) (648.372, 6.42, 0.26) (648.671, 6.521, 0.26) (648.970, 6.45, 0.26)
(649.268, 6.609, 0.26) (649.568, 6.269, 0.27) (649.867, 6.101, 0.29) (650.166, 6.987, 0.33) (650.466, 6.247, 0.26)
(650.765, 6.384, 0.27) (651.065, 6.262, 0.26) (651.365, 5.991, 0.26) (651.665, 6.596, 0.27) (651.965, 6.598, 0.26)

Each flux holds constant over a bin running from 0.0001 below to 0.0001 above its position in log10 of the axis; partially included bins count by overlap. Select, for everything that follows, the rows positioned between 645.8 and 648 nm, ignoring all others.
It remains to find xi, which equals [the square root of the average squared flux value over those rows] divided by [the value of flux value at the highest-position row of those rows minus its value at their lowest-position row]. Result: -18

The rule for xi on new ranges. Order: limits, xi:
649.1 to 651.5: -10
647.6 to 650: 16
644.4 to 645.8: -30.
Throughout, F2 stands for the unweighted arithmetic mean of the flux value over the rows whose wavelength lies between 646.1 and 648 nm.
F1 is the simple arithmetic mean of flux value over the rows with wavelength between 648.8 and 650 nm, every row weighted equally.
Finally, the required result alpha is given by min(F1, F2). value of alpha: 6.11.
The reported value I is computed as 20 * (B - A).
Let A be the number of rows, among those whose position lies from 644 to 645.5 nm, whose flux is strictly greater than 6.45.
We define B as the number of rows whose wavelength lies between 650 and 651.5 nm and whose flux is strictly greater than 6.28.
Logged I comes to 20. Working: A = 1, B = 2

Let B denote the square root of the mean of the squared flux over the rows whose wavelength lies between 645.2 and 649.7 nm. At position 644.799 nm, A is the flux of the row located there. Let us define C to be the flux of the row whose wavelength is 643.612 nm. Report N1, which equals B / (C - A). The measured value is 32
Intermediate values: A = 6.421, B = 6.30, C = 6.621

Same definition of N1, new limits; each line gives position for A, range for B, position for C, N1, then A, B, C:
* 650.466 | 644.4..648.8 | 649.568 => 287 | 6.247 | 6.31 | 6.269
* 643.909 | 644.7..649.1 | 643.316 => 59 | 6.406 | 6.29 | 6.512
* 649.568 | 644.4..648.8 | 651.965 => 19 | 6.269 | 6.31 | 6.598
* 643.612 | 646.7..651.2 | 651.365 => -10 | 6.621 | 6.38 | 5.991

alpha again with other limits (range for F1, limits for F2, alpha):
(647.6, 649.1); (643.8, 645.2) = 6.35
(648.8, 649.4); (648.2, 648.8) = 6.47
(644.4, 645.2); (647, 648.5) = 6.28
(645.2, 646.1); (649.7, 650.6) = 6.31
